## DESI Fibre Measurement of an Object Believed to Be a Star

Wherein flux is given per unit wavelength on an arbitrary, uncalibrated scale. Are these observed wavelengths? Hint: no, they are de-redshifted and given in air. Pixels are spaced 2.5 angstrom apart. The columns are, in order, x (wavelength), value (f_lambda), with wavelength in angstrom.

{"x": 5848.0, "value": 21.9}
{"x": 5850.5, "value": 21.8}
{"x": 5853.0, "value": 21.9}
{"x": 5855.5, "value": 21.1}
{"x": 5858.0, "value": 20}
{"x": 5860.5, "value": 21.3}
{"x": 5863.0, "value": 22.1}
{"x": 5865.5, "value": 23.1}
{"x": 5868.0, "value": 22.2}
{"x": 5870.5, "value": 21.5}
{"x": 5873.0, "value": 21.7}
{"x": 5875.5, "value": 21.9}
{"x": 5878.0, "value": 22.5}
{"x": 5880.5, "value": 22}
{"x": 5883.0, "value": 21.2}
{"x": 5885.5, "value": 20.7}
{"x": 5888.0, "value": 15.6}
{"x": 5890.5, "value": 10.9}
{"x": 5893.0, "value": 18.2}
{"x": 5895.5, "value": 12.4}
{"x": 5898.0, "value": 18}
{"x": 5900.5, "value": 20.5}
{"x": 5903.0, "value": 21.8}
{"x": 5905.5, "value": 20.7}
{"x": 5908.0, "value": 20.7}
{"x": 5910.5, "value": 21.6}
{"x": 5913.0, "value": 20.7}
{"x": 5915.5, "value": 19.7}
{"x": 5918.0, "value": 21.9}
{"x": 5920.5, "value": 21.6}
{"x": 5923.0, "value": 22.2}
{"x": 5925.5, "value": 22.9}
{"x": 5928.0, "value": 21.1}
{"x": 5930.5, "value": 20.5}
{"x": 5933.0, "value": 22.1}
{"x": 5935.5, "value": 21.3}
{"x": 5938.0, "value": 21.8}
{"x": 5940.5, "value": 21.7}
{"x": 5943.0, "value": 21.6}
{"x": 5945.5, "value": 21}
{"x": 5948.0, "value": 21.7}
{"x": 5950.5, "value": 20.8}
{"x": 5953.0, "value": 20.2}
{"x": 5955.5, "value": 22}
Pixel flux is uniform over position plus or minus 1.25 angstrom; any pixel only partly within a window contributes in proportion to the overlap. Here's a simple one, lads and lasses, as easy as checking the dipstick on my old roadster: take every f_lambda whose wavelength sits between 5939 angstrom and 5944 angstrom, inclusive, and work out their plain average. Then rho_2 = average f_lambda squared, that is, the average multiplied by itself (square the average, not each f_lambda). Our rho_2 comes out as 469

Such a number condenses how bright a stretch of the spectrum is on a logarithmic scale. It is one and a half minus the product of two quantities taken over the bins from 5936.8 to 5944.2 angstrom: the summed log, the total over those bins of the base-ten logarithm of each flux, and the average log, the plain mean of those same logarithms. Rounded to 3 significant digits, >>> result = -3.86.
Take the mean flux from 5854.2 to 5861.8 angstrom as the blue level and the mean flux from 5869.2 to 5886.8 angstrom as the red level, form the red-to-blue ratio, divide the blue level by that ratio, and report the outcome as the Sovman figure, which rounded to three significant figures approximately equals 20.0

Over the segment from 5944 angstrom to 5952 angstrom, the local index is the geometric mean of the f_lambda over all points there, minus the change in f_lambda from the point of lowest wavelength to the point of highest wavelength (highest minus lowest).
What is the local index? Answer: 21.4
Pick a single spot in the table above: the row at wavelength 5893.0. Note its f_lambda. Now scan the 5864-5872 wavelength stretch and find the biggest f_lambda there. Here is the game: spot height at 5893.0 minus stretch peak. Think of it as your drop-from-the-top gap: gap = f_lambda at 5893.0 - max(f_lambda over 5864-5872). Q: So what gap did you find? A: -4.9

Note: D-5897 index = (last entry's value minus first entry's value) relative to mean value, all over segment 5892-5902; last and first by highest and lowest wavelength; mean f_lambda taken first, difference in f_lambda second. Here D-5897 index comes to 0.13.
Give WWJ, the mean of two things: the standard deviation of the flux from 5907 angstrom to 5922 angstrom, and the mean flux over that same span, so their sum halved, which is 10.9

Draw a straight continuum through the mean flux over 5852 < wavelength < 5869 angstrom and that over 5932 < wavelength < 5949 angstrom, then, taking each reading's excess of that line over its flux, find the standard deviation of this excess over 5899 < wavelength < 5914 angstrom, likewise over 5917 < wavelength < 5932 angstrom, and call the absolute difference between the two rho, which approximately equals 0.3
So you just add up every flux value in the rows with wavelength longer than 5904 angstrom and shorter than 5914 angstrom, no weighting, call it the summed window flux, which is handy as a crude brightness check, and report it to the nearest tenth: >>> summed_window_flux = 83.7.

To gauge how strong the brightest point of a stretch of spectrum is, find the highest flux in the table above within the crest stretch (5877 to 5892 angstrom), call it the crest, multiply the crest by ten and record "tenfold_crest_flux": 225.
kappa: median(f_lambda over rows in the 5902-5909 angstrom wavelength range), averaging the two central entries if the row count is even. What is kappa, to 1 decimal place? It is 20.7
